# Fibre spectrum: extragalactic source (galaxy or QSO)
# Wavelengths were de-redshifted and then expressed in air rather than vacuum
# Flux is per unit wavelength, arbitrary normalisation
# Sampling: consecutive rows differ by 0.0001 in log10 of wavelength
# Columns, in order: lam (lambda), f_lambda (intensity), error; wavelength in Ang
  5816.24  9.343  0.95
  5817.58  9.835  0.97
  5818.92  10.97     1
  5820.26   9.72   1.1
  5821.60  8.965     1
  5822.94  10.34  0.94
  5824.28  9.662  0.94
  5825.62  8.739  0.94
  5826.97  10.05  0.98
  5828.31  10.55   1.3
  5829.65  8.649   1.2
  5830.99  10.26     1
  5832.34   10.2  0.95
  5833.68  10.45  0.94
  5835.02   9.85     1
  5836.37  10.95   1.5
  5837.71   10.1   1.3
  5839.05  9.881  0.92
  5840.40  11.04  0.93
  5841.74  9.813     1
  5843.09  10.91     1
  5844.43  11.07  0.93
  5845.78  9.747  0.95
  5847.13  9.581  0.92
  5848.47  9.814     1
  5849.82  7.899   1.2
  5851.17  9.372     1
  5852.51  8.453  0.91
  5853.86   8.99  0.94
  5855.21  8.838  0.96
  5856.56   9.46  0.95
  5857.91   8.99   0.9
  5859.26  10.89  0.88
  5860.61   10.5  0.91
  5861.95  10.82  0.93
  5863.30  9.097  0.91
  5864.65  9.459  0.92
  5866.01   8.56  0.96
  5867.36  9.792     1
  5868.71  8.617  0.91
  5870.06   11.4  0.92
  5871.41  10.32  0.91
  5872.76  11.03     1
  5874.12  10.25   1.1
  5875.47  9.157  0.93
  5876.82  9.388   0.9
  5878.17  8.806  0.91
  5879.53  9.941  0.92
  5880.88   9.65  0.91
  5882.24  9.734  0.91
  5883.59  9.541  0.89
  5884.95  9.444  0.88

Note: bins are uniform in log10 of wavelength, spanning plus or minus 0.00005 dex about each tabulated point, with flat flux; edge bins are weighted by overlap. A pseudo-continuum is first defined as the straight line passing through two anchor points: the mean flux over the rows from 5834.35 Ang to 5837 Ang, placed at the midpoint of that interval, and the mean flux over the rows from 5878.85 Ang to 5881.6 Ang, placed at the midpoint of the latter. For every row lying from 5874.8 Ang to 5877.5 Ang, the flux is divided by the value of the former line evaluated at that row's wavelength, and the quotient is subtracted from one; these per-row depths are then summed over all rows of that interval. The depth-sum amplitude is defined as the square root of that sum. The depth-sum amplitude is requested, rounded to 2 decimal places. 0.34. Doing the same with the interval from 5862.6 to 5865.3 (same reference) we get 0.38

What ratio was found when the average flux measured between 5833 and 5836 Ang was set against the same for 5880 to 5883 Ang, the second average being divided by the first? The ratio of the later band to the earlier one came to 0.95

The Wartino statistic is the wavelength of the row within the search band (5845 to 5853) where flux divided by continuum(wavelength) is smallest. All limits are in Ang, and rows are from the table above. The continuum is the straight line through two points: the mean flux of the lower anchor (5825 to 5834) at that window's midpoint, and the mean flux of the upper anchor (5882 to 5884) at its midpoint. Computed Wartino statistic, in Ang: 5849.82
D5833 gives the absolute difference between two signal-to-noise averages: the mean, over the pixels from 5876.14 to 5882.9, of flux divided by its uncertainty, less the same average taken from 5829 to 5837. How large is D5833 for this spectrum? 1.0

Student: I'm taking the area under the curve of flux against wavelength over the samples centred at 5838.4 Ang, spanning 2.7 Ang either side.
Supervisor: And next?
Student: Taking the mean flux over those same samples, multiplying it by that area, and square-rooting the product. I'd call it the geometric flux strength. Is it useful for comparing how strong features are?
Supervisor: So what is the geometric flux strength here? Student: 24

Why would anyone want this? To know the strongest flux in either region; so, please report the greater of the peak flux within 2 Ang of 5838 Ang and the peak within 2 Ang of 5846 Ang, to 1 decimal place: 11.1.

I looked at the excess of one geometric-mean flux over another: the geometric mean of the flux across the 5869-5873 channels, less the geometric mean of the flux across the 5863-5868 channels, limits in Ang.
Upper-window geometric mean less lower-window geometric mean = 1.7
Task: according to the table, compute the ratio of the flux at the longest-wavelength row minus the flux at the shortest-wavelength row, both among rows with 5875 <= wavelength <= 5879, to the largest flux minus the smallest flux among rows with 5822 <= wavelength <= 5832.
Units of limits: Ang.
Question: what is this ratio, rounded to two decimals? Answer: -0.18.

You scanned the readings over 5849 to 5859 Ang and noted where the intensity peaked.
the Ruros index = 5856.56 Ang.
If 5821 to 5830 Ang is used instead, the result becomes 5828.31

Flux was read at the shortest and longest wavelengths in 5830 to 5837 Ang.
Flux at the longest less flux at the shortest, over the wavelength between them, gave 0.13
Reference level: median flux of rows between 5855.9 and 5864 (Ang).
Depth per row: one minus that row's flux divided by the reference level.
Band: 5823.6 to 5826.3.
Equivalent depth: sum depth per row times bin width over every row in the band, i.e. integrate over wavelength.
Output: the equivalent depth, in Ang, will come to 0.21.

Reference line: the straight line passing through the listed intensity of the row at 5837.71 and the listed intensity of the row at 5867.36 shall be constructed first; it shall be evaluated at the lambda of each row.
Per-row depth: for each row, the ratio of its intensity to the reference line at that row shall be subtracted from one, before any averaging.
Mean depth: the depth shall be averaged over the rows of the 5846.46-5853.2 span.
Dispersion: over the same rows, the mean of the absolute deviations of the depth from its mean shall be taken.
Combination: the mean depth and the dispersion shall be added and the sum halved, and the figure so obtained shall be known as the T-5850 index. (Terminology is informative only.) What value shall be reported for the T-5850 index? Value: 0.081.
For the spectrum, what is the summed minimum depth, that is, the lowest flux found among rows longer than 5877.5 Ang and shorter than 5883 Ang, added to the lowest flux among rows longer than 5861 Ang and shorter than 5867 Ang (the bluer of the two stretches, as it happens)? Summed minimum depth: 17.4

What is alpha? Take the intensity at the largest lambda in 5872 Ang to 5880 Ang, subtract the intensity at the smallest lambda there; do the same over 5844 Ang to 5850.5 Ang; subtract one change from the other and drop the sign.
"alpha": 2.1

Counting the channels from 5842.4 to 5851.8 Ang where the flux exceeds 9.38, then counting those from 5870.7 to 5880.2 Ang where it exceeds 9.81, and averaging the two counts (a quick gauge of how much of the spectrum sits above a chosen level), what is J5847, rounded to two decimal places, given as 4.50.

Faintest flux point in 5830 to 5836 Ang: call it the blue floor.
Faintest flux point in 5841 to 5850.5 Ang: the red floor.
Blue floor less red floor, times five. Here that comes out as 10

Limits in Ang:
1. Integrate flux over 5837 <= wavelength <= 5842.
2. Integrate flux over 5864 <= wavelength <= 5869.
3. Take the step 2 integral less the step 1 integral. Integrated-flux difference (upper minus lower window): -6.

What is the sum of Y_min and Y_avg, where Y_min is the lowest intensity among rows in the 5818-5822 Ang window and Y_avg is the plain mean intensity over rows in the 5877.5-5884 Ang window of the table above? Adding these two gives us 18.5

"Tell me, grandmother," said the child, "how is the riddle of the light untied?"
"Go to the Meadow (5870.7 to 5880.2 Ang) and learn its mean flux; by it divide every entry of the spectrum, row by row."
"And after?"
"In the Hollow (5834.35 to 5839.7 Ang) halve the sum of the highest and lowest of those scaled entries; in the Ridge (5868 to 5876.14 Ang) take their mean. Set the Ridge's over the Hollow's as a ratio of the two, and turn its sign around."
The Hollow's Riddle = -0.97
